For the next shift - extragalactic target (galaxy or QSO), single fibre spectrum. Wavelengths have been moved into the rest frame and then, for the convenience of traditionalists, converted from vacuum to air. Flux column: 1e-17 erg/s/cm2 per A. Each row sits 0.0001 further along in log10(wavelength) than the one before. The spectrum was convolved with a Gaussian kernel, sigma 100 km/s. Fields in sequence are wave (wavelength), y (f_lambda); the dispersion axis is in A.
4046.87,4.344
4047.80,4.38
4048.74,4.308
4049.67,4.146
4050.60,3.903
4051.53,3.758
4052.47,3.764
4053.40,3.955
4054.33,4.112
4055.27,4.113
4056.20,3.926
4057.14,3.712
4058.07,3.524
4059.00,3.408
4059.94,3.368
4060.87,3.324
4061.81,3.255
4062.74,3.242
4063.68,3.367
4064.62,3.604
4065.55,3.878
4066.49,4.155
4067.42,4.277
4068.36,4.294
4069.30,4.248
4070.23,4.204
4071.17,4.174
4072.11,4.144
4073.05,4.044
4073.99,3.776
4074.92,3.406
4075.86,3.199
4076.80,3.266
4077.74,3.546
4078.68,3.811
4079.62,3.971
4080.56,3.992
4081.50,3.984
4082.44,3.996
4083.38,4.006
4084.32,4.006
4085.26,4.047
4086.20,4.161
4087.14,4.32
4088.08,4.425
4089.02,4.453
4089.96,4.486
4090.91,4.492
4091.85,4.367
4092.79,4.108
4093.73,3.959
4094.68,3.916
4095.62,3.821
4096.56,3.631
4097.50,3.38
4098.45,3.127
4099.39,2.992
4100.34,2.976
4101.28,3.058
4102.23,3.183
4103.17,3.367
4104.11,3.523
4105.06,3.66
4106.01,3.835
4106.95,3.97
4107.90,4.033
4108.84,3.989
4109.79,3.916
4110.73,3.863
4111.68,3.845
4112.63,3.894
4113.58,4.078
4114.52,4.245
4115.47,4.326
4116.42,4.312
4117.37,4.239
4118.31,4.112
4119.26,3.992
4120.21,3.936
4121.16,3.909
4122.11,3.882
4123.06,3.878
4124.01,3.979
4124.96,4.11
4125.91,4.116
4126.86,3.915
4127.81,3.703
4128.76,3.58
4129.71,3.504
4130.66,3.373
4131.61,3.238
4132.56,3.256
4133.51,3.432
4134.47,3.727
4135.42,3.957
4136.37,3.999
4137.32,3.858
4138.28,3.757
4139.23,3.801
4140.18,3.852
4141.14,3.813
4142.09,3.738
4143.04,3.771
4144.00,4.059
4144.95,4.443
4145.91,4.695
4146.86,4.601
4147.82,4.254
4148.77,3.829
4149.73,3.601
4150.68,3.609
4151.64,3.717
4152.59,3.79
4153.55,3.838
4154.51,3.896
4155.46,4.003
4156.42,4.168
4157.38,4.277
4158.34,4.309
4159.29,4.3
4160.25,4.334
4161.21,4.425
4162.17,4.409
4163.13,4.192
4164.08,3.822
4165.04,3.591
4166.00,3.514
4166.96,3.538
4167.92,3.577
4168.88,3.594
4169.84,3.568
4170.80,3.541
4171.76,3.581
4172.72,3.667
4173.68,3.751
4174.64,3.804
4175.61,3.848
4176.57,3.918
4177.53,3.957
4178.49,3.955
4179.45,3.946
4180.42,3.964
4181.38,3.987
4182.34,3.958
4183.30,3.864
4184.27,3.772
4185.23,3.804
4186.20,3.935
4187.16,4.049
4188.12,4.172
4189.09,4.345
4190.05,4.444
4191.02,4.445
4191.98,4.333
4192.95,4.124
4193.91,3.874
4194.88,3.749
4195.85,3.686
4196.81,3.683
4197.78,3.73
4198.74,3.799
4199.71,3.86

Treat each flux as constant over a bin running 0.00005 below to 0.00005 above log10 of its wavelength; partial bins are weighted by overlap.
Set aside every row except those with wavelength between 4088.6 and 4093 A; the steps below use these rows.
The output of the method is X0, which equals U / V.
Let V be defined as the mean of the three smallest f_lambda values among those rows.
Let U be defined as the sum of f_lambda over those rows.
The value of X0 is 5.08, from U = 22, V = 4.3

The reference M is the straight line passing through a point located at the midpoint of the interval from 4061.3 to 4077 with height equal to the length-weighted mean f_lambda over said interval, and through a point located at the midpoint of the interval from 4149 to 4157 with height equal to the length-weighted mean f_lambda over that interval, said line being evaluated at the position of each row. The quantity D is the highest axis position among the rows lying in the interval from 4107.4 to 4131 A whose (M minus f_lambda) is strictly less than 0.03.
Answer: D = 4126.86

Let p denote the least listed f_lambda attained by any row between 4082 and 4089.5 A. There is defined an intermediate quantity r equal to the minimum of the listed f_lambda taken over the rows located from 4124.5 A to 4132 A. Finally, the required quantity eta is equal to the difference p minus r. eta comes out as 0.8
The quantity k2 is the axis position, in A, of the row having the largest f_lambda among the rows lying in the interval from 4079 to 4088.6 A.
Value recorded 4088.08 A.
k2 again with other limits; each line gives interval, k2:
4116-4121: 4116.42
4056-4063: 4056.20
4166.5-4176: 4175.61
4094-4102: 4094.68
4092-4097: 4092.79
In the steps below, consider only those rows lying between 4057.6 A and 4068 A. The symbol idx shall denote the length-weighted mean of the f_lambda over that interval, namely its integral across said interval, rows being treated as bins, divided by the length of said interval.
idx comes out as 3.59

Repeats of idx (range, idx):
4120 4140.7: 3.76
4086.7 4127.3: 3.90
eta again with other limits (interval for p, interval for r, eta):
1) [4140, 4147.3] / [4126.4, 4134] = 0.5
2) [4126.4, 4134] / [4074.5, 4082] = 0.0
